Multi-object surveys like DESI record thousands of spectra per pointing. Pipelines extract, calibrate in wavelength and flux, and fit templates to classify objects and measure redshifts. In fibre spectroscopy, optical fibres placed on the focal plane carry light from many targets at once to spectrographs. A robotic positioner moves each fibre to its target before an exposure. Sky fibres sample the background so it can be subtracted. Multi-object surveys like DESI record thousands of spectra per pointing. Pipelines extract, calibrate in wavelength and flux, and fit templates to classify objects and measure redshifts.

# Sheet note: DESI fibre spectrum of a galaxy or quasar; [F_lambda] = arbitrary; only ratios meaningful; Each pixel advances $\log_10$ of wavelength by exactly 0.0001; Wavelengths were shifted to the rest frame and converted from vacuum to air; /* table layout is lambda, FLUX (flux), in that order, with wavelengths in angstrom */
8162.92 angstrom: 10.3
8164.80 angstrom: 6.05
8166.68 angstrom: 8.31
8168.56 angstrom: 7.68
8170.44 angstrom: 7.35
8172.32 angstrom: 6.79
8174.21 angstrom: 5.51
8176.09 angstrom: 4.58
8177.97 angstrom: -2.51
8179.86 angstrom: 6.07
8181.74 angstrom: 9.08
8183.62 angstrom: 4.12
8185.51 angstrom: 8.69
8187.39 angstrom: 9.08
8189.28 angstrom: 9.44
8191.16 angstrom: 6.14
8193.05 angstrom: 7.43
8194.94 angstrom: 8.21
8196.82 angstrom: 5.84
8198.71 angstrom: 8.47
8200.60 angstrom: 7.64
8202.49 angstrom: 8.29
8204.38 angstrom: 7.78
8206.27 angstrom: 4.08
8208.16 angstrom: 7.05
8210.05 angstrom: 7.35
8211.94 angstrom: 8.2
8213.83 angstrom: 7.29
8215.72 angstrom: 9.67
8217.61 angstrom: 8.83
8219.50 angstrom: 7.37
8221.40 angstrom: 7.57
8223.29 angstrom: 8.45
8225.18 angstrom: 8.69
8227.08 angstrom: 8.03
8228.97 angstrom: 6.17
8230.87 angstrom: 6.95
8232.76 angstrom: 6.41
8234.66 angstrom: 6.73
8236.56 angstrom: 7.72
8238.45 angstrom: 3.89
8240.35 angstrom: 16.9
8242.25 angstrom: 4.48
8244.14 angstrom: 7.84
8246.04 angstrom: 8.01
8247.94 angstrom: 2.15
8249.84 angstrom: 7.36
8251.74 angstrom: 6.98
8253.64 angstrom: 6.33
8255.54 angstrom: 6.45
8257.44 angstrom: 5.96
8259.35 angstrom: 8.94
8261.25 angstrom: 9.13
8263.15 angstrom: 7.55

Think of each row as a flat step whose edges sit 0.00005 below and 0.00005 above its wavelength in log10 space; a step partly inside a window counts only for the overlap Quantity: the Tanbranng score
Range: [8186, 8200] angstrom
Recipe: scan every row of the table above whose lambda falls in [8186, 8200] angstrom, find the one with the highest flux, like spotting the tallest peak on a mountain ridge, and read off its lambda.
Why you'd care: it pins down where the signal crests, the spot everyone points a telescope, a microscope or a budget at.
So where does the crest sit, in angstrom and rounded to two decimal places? 8189.28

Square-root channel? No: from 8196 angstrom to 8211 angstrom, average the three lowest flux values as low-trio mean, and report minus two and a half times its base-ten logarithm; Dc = -1.88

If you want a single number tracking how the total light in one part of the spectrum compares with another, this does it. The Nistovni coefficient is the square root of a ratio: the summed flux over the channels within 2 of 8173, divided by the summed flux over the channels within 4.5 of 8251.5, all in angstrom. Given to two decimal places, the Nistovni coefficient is 0.65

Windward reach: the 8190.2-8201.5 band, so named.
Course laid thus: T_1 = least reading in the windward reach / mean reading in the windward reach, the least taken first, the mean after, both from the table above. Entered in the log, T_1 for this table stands 0.80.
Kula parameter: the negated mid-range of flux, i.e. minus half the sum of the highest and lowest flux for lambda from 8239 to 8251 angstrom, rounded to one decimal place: -9.5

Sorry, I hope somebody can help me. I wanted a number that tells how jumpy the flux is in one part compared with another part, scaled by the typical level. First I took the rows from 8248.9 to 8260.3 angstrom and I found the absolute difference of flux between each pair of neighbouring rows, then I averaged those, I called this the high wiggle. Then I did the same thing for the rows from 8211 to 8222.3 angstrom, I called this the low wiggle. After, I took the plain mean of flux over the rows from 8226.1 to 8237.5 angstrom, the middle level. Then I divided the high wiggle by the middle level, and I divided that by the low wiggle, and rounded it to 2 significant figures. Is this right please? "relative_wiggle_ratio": 0.11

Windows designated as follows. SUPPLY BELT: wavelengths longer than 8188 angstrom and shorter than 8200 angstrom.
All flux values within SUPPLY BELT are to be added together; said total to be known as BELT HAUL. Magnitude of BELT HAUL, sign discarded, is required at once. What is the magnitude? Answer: 46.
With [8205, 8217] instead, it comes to 44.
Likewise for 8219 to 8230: 46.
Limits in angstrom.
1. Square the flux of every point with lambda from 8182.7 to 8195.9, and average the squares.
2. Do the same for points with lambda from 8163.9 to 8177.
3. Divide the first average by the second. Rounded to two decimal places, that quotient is 1.34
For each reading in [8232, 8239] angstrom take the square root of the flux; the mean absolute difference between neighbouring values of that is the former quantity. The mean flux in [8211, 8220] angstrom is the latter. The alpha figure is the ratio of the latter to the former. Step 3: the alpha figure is 24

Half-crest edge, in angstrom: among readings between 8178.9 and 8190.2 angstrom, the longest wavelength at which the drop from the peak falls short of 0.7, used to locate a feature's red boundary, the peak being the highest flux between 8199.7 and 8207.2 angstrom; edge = 8189.28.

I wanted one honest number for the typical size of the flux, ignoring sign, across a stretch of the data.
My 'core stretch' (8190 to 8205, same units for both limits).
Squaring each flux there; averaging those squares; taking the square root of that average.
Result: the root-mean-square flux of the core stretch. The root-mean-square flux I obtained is 7.5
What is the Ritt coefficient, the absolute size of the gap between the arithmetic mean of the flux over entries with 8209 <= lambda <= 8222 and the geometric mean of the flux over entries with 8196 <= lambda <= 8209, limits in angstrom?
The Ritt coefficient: 1.20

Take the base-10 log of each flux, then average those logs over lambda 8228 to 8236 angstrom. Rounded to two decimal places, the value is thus 0.82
